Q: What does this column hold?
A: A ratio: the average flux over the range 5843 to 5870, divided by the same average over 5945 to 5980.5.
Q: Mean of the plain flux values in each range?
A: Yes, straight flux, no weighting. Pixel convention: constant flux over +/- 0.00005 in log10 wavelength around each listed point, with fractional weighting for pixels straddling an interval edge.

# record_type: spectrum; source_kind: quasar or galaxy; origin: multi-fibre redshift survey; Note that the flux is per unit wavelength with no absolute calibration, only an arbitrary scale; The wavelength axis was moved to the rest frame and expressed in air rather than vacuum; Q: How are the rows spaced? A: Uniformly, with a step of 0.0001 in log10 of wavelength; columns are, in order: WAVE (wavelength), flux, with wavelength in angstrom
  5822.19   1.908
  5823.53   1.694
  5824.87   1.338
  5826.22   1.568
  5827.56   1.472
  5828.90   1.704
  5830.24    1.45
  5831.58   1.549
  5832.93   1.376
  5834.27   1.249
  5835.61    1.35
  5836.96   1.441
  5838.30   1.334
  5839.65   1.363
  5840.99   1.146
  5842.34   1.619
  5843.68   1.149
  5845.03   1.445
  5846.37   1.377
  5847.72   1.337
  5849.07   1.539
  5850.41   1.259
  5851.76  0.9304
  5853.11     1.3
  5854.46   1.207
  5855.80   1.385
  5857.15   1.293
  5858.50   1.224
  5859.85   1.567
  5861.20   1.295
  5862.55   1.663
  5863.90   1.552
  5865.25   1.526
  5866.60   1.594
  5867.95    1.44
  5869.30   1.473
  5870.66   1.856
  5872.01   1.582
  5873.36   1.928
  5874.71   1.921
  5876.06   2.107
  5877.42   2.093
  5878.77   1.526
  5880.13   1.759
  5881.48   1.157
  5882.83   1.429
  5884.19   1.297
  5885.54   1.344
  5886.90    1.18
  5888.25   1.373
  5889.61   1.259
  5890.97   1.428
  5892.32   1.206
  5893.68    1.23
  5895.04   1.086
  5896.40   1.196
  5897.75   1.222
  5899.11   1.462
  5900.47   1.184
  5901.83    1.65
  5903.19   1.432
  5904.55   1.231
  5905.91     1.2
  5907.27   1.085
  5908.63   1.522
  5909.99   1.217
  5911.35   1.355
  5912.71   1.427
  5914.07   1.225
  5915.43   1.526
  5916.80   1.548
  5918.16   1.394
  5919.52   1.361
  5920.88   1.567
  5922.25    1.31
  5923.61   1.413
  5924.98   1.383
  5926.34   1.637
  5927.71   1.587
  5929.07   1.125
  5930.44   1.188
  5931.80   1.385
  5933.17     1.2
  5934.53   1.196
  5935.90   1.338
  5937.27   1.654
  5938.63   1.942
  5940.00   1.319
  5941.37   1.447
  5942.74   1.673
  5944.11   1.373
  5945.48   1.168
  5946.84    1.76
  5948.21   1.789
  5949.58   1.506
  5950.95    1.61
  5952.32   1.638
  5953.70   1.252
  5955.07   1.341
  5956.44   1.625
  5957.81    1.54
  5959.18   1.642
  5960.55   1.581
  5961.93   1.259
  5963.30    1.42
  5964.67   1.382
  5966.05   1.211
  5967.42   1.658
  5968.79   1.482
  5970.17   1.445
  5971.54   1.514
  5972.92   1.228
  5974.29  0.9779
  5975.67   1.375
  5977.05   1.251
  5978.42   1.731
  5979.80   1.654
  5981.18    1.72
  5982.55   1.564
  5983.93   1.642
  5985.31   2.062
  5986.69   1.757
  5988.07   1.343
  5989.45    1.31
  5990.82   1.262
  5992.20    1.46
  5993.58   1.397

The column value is 0.94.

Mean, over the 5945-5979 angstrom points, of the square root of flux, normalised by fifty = 0.0241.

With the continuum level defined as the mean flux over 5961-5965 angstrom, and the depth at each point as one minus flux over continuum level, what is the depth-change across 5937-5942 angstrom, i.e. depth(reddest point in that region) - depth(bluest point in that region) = 0.15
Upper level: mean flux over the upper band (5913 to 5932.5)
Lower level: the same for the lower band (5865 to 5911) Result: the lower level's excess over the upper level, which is 0.04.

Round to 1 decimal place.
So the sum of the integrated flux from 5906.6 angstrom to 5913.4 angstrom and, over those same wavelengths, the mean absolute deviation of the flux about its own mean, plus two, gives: 11.1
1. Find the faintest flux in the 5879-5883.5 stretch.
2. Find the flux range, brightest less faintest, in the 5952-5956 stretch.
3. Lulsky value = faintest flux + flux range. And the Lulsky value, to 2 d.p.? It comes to 1.54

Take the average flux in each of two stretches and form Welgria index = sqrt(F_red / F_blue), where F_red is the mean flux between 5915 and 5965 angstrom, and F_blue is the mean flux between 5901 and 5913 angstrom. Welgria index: 1.04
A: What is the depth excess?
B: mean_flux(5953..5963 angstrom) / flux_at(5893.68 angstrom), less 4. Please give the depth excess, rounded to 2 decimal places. -2.81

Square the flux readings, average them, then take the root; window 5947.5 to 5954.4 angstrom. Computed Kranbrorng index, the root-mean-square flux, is 1.57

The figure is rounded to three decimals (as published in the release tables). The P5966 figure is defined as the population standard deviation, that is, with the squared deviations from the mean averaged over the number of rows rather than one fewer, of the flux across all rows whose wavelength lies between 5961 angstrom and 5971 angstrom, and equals 0.137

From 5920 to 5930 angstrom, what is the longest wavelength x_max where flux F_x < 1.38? 5929.07 angstrom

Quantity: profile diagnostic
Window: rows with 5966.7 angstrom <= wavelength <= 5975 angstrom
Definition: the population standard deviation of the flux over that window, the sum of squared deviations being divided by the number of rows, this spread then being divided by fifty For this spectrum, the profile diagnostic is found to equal 0.0044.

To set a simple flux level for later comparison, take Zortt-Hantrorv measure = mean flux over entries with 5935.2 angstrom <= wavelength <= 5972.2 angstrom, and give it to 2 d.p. 1.50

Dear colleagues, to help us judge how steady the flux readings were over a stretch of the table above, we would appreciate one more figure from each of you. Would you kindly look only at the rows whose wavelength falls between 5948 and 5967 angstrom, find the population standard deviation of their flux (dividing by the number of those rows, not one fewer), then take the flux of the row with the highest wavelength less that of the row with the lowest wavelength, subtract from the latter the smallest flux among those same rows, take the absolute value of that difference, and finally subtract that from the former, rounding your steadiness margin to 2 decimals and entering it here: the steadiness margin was -1.62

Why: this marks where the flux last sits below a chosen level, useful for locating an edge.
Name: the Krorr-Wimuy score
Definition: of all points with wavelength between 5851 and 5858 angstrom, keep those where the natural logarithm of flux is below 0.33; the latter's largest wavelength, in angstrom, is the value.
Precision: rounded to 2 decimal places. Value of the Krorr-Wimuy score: 5857.15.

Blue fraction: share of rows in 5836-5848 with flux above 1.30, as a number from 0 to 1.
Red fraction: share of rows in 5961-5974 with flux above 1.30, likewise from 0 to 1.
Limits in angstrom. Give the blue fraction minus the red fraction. 0.1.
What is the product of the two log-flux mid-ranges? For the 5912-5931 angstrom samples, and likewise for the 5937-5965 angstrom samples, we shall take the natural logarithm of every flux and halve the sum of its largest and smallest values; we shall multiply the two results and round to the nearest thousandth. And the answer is 0.125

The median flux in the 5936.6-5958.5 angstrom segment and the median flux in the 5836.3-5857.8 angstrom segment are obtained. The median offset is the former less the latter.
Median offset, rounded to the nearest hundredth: 0.24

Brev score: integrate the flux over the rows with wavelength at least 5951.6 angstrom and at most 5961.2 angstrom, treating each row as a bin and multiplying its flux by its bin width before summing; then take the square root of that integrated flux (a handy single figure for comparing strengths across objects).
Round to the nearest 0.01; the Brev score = 3.82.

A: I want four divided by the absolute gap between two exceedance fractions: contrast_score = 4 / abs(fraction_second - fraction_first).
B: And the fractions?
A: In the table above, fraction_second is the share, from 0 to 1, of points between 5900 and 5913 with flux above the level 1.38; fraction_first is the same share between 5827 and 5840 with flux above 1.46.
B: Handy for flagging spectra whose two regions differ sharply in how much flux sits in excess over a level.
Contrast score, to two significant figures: 40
